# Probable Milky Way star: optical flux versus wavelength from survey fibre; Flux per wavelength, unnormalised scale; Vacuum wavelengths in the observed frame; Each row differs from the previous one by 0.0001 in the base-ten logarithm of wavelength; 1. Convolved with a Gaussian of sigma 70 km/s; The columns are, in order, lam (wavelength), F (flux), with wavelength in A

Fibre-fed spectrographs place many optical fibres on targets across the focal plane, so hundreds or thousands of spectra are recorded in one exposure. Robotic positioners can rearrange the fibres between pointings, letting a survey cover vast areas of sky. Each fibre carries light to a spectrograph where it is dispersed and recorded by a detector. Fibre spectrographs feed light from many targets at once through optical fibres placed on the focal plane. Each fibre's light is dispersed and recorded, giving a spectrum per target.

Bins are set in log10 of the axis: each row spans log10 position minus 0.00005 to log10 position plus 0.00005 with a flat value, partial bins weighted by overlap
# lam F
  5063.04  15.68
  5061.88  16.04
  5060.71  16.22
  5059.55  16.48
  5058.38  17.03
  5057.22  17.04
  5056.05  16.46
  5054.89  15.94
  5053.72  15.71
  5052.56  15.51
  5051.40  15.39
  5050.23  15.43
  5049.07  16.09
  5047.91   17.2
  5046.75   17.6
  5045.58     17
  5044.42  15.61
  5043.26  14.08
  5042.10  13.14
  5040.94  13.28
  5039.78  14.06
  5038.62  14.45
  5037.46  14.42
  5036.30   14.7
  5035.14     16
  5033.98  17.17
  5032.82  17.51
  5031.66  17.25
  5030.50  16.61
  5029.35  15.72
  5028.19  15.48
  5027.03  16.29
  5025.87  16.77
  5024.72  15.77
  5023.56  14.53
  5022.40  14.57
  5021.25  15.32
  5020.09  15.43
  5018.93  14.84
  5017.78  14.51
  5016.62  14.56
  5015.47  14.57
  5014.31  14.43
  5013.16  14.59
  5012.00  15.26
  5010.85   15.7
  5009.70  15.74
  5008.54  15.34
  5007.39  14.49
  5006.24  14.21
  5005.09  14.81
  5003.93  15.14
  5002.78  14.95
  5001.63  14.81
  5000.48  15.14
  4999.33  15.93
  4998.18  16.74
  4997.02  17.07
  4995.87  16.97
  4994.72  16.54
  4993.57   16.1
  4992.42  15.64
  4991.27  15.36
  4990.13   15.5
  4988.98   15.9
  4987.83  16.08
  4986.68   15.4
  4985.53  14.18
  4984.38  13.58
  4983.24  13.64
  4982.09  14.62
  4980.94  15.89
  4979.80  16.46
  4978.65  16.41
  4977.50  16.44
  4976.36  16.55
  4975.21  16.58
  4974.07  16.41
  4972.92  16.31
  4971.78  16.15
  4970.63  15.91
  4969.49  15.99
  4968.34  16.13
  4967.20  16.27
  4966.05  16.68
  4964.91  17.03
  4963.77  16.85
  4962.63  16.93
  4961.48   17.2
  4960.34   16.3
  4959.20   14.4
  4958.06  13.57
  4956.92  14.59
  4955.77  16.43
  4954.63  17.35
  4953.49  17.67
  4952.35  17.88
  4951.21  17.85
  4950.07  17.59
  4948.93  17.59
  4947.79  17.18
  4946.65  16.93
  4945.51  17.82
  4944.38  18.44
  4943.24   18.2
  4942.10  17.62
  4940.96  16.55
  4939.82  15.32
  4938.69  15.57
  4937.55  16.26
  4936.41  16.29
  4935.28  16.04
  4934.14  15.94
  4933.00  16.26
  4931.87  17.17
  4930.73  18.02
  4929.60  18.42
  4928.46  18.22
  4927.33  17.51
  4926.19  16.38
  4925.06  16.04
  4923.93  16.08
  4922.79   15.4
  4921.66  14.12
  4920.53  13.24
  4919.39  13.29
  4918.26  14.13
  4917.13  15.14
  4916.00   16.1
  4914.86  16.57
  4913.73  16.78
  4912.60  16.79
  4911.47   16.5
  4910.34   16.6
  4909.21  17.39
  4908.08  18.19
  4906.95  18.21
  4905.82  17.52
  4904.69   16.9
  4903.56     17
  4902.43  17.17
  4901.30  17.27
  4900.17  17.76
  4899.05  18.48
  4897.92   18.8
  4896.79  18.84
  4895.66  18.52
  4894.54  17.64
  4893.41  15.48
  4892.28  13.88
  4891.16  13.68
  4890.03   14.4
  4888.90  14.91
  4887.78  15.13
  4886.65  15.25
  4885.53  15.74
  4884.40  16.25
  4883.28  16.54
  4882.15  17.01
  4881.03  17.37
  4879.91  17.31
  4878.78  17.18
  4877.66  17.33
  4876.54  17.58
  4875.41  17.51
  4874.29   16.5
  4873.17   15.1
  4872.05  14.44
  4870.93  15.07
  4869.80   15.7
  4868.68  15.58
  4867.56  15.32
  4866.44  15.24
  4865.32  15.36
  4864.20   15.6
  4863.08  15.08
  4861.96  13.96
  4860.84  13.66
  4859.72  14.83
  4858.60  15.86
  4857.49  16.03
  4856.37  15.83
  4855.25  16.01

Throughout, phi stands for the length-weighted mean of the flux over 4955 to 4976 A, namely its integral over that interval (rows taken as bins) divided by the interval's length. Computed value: 16.1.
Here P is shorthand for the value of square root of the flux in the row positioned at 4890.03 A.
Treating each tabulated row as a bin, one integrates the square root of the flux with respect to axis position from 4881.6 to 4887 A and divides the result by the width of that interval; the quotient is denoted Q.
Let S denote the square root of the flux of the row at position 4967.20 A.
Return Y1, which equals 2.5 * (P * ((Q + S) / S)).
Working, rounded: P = 3.79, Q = 4.02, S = 4.03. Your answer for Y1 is 18.9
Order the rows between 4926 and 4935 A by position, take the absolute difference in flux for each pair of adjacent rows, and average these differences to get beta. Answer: 0.65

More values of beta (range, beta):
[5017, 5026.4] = 0.58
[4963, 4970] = 0.24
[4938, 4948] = 0.64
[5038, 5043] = 0.44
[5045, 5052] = 0.56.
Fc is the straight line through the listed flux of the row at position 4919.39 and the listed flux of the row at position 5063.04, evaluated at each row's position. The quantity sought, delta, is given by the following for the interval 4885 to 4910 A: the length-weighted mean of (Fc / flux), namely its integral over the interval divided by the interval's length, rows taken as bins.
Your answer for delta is 0.78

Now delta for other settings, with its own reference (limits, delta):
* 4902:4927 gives 0.82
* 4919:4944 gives 0.83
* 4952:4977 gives 0.86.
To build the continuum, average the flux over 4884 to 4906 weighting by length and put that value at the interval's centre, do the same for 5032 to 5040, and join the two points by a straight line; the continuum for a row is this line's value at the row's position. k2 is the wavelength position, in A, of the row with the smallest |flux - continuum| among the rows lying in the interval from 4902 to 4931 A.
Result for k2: 4926.19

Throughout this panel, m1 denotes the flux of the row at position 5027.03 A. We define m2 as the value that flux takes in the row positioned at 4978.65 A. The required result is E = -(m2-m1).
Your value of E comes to -0.1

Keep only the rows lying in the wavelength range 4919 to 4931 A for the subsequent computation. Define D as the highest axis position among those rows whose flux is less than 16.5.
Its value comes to 4926.19 A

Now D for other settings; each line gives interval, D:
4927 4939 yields 4938.69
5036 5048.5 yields 5044.42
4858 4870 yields 4869.80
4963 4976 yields 4974.07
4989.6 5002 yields 5001.63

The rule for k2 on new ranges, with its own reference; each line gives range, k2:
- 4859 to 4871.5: 4869.80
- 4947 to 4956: 4955.77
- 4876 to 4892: 4883.28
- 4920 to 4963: 4933.00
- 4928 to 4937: 4933.00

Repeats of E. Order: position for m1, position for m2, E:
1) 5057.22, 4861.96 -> 3.1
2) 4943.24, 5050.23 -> 2.8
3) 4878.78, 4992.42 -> 1.5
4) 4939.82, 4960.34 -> -1.0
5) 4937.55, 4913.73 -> -0.5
